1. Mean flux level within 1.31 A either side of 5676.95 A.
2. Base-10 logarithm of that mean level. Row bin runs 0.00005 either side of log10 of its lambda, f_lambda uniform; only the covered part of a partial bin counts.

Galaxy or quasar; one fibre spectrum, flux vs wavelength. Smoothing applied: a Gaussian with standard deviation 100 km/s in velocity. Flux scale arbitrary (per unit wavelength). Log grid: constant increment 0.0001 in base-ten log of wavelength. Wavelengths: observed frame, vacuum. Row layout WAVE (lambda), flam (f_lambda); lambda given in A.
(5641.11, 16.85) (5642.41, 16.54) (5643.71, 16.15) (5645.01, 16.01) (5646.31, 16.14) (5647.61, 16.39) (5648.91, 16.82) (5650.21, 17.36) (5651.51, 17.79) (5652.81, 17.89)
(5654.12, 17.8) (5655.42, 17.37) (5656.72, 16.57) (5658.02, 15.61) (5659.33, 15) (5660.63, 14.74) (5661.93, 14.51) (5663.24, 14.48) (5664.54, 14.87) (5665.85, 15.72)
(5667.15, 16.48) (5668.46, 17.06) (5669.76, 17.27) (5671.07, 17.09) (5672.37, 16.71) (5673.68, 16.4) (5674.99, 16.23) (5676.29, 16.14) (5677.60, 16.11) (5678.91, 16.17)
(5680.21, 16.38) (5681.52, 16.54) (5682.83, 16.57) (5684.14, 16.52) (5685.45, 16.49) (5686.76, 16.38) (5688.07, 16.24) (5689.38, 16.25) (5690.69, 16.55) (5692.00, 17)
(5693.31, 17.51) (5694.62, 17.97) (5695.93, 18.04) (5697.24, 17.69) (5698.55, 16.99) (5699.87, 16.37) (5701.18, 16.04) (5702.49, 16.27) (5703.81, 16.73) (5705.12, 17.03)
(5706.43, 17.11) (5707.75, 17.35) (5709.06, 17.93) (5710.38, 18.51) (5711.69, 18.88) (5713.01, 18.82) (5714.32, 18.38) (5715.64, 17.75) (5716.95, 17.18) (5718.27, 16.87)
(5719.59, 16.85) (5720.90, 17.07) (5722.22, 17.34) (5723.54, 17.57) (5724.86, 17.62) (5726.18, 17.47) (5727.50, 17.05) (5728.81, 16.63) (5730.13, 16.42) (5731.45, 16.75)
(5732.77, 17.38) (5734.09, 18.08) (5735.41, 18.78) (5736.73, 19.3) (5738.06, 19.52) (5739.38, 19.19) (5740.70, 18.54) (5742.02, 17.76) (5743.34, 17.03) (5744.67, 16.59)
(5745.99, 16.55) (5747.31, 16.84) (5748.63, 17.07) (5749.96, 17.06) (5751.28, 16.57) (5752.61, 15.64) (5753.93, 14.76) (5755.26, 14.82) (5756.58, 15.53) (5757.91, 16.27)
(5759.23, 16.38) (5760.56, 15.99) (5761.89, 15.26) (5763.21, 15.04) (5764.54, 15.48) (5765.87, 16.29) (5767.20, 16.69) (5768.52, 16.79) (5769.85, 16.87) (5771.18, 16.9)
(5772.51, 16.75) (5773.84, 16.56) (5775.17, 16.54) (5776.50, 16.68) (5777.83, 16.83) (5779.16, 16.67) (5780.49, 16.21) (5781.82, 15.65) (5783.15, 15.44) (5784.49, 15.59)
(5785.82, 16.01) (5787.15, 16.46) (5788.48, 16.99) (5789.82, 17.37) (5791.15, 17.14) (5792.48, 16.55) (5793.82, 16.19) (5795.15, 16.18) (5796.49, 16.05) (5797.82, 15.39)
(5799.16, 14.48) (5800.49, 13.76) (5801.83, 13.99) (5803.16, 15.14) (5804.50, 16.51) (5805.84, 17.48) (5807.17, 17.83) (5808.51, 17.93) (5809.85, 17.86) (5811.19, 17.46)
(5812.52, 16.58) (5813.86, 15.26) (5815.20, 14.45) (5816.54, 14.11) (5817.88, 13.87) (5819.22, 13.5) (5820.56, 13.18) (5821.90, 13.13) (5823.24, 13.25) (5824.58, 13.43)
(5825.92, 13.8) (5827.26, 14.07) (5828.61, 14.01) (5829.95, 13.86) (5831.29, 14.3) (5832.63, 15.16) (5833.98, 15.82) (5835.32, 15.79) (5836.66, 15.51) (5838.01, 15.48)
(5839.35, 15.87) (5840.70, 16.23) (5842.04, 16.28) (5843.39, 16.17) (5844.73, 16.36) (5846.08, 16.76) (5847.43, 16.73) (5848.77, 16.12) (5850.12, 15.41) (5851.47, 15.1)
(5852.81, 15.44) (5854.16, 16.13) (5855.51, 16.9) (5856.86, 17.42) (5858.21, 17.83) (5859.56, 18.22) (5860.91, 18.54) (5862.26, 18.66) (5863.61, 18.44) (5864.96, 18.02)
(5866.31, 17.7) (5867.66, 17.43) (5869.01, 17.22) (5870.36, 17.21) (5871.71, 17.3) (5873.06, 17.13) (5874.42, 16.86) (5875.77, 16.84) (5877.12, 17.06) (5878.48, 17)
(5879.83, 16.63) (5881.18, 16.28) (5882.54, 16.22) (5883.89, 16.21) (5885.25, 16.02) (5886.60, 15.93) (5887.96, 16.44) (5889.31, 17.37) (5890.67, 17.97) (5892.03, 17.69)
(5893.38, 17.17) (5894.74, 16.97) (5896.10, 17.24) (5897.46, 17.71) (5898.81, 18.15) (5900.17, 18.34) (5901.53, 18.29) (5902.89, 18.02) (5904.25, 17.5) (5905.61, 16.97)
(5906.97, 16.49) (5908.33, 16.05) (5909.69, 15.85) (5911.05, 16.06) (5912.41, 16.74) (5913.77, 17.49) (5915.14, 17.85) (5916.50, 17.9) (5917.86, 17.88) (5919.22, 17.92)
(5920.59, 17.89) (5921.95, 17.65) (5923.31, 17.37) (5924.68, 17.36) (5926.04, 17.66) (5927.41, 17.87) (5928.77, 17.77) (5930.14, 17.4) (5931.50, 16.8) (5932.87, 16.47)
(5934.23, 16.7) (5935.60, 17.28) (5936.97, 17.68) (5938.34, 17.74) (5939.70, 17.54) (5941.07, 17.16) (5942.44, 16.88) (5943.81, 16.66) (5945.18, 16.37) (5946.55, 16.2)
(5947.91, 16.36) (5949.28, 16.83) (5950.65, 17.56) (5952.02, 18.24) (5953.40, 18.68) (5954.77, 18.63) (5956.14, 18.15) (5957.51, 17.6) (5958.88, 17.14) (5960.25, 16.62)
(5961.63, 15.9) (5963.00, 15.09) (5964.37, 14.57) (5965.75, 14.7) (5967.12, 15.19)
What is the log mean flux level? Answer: 1.21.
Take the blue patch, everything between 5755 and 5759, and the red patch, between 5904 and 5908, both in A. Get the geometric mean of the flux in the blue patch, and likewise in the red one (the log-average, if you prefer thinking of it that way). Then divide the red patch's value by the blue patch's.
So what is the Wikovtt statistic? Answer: 1.09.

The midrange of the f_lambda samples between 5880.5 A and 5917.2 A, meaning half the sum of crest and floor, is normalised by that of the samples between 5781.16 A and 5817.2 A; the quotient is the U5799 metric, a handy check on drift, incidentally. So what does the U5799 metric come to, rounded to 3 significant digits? 1.08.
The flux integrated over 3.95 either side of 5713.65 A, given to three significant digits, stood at 144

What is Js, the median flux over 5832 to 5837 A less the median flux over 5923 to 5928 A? -1.9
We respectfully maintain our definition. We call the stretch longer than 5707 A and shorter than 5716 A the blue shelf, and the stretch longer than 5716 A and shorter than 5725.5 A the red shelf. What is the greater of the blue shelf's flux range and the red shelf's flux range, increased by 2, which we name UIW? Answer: 3.5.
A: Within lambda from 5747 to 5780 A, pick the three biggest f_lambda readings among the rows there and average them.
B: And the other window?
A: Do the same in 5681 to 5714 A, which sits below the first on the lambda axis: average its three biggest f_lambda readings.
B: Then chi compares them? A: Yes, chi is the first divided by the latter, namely 0.91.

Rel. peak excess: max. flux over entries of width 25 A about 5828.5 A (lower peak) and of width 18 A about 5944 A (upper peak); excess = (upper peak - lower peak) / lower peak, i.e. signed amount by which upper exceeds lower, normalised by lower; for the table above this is 0.12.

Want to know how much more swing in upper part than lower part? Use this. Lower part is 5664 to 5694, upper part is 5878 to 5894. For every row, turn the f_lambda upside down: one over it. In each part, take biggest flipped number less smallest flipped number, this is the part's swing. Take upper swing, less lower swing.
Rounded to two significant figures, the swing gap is -0.0030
